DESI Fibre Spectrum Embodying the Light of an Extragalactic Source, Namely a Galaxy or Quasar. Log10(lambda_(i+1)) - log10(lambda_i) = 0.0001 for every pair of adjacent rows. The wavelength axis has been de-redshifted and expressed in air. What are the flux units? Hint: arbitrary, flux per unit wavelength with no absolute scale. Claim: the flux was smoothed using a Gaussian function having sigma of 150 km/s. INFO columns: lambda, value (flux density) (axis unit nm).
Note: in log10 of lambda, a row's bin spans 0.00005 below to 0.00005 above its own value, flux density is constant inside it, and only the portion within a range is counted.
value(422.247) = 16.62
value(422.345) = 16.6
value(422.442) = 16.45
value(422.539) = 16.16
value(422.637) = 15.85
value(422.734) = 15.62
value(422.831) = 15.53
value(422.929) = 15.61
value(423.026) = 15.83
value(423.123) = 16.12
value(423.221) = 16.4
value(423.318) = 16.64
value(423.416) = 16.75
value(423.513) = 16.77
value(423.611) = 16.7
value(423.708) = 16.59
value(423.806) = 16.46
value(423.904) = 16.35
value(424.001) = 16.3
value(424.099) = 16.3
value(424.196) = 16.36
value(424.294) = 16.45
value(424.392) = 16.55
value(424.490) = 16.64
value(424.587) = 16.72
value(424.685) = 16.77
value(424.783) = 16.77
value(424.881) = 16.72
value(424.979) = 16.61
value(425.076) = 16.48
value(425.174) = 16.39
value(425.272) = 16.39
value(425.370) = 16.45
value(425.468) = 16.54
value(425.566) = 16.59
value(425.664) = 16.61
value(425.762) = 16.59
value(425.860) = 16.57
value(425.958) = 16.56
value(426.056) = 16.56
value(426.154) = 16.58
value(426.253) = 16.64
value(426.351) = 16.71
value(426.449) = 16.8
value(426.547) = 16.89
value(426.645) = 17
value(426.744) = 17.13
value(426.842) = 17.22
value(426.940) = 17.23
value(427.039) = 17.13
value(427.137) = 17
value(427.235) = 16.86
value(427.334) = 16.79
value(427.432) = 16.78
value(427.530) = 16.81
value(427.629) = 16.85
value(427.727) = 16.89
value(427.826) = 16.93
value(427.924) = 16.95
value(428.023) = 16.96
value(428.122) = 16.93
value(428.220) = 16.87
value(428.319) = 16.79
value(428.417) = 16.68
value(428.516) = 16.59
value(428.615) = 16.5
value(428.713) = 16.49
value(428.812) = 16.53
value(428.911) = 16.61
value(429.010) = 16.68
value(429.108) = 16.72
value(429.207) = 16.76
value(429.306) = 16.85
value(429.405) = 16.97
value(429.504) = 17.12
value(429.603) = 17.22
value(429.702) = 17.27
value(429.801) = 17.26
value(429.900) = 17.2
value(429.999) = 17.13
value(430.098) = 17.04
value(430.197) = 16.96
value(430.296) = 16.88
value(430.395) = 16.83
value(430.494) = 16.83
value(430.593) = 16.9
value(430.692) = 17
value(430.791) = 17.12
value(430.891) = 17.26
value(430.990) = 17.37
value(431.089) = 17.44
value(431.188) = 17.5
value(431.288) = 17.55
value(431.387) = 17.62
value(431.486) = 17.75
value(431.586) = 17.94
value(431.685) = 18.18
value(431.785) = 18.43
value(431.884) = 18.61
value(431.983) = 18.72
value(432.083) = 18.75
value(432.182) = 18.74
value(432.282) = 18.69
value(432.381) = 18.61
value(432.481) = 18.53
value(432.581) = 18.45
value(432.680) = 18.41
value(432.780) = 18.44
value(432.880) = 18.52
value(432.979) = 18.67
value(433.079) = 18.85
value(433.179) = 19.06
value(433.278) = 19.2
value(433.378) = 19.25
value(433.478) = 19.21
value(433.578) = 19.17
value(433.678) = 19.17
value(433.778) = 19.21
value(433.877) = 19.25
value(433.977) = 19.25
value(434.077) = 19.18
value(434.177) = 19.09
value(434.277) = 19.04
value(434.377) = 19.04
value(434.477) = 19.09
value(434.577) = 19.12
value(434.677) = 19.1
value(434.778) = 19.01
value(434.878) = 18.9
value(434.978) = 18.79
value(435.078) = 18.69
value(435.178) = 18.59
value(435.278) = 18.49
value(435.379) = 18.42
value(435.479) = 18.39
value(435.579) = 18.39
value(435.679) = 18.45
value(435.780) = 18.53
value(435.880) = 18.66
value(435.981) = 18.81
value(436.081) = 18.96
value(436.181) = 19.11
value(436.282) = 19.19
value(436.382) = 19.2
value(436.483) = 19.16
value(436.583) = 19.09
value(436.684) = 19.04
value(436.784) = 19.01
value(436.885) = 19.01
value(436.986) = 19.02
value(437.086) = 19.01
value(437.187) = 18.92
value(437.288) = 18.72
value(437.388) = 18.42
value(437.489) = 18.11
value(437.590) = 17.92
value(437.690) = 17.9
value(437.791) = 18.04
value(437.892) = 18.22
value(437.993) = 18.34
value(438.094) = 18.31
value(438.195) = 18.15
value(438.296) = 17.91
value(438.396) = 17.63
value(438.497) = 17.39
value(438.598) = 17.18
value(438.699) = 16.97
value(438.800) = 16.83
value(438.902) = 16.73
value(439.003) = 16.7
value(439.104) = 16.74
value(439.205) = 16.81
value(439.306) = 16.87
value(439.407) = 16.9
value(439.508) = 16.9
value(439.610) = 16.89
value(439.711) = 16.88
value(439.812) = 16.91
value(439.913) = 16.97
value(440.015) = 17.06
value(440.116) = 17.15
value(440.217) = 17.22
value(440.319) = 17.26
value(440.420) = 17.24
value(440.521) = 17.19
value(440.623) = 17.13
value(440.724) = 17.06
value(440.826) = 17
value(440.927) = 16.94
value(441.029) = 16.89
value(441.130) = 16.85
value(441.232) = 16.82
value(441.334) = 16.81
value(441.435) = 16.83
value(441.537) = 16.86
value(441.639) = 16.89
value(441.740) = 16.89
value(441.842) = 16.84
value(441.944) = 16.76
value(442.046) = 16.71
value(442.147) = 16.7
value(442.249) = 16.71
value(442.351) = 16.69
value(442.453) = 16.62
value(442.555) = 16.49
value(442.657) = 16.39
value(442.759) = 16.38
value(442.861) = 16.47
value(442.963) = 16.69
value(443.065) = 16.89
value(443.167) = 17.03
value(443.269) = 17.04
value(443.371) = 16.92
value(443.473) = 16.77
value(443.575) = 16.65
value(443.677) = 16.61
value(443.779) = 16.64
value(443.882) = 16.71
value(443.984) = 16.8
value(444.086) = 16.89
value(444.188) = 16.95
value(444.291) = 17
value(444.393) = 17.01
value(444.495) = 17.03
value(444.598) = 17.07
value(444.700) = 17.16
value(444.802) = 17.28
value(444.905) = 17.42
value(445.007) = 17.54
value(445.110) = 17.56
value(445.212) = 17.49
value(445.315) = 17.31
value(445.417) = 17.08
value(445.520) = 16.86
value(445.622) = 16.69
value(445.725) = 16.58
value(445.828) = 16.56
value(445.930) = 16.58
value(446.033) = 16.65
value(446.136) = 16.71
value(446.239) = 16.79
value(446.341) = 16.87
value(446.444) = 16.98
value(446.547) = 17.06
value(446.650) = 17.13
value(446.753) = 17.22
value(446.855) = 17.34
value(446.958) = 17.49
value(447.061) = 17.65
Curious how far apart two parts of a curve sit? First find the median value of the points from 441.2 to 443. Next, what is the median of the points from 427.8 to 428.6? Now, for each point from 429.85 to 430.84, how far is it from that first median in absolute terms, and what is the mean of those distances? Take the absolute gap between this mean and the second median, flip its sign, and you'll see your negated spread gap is -16.62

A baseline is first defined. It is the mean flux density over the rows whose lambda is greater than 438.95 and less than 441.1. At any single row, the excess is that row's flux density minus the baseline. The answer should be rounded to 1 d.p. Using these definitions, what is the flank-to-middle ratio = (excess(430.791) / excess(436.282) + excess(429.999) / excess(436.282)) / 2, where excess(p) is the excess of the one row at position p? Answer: 0.1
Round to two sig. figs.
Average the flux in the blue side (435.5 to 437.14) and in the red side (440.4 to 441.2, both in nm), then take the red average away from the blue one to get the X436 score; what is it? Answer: 1.9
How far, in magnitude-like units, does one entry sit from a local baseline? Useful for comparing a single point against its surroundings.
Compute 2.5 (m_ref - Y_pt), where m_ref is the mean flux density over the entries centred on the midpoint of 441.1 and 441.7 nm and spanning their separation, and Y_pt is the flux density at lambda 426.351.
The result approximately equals 0.33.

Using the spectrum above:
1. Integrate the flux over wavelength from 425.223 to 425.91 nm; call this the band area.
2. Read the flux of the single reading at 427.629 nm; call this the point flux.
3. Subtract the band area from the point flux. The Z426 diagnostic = 5.5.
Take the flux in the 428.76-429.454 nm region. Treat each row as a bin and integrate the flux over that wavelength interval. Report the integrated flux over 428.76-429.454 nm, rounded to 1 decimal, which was 11.6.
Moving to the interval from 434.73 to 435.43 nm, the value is 13.1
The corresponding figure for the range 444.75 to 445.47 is 12.5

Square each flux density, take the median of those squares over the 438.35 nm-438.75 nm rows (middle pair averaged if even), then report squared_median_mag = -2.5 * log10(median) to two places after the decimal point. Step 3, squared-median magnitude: -6.19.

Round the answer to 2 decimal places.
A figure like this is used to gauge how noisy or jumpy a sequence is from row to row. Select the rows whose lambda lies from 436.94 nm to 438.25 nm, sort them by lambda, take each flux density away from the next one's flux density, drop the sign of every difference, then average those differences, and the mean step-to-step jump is 0.15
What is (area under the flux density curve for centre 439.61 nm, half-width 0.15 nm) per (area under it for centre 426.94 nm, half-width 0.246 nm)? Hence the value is 0.6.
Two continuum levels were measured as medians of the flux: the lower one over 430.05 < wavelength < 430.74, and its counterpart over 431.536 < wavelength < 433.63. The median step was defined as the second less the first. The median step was 1.8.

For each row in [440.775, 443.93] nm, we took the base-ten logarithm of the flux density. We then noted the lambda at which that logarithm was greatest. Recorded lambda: 443.269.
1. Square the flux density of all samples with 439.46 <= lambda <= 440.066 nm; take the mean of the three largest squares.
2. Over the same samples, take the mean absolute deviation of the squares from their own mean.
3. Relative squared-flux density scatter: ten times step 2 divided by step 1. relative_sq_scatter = 0.063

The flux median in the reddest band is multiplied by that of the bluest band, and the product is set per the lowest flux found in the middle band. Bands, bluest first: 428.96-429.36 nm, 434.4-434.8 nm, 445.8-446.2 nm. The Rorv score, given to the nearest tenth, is 14.6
